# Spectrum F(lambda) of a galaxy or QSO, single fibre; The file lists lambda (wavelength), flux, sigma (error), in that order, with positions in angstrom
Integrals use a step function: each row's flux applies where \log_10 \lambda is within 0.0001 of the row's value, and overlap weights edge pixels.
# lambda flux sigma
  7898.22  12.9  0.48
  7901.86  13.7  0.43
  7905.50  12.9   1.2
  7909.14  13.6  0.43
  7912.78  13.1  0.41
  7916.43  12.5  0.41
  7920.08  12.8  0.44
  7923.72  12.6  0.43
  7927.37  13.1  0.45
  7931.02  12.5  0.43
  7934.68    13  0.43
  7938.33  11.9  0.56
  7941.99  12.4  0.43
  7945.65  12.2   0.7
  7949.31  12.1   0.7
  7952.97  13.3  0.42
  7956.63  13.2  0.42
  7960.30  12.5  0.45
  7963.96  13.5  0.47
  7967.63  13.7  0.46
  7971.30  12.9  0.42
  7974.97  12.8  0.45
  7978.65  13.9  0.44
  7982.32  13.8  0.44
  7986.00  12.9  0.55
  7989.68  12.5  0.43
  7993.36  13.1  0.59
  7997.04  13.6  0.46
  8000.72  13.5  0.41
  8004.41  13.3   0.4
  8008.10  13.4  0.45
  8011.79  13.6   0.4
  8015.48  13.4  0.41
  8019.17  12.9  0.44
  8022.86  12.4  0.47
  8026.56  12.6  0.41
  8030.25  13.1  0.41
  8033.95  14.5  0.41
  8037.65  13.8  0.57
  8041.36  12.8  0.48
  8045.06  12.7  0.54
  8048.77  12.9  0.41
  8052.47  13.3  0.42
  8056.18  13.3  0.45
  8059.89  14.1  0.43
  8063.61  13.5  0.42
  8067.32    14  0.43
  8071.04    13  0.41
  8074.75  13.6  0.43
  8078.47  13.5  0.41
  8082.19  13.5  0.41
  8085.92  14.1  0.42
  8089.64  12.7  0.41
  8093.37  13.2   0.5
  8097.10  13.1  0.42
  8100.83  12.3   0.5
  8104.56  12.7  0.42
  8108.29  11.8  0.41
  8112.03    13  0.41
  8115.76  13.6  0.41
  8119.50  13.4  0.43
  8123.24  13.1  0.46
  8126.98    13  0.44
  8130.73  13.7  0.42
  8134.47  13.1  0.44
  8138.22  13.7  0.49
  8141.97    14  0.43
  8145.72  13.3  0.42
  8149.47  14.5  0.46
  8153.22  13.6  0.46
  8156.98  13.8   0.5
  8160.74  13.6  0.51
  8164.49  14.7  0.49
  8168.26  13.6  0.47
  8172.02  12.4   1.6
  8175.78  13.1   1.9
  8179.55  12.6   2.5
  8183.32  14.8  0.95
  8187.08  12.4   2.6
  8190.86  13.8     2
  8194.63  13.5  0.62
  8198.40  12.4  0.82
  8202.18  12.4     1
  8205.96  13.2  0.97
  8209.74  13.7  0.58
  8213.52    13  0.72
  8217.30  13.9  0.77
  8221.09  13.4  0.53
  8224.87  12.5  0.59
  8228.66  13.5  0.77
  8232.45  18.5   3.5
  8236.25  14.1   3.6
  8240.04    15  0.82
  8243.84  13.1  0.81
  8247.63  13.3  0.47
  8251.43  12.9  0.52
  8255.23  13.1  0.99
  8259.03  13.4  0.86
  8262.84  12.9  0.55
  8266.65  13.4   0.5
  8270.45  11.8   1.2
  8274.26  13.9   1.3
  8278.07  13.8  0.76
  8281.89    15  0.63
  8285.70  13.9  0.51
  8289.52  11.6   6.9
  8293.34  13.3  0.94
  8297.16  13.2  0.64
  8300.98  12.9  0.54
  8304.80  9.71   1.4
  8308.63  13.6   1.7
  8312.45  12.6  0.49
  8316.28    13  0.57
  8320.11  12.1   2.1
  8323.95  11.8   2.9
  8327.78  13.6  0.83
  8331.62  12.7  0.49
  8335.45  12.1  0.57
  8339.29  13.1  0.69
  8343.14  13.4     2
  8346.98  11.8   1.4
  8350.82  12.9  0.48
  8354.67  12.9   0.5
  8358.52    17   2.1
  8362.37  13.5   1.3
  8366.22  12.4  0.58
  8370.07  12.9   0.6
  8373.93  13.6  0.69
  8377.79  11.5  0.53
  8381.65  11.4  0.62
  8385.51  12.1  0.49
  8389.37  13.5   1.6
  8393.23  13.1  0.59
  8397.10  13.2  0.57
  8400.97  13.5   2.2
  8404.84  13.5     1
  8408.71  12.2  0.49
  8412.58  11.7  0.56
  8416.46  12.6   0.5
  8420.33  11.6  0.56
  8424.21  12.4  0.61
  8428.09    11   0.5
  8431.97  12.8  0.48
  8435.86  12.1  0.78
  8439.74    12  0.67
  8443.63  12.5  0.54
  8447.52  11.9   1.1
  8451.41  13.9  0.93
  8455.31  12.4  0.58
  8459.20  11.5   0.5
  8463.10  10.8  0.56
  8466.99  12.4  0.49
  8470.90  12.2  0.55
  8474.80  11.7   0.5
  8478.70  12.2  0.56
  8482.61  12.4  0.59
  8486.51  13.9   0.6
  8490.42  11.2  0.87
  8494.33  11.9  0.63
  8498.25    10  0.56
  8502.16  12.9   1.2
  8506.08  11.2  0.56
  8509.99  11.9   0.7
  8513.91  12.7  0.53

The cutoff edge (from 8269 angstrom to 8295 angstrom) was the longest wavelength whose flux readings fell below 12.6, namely 8289.52 angstrom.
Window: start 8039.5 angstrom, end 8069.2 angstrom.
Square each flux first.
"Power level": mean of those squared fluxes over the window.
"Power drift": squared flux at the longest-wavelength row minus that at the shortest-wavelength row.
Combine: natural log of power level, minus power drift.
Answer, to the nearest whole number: -27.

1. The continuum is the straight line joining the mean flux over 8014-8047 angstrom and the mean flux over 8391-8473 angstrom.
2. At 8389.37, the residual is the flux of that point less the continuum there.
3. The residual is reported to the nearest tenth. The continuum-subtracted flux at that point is 1.1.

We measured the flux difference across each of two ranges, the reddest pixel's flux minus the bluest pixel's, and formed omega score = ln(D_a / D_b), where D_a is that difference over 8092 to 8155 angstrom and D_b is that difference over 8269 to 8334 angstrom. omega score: -0.8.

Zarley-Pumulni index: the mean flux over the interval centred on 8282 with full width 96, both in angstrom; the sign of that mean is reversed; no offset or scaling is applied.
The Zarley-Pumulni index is -13.1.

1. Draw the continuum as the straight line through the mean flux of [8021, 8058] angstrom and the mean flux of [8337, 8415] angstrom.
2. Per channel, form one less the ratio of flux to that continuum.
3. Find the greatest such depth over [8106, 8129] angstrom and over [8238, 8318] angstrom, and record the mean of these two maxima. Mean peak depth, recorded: 0.176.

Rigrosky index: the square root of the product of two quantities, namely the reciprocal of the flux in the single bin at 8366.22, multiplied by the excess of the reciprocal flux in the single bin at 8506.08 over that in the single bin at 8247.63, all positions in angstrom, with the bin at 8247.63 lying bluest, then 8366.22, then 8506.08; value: 0.034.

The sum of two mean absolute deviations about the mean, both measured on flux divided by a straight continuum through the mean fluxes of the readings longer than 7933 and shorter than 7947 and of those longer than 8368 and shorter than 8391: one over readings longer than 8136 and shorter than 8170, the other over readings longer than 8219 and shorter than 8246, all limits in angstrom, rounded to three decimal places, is 0.141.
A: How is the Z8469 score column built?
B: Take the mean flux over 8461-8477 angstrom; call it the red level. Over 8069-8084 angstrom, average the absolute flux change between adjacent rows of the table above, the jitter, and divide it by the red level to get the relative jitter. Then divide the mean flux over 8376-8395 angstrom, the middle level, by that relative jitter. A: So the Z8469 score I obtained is 622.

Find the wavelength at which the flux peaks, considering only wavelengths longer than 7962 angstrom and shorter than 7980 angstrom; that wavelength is 7978.65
